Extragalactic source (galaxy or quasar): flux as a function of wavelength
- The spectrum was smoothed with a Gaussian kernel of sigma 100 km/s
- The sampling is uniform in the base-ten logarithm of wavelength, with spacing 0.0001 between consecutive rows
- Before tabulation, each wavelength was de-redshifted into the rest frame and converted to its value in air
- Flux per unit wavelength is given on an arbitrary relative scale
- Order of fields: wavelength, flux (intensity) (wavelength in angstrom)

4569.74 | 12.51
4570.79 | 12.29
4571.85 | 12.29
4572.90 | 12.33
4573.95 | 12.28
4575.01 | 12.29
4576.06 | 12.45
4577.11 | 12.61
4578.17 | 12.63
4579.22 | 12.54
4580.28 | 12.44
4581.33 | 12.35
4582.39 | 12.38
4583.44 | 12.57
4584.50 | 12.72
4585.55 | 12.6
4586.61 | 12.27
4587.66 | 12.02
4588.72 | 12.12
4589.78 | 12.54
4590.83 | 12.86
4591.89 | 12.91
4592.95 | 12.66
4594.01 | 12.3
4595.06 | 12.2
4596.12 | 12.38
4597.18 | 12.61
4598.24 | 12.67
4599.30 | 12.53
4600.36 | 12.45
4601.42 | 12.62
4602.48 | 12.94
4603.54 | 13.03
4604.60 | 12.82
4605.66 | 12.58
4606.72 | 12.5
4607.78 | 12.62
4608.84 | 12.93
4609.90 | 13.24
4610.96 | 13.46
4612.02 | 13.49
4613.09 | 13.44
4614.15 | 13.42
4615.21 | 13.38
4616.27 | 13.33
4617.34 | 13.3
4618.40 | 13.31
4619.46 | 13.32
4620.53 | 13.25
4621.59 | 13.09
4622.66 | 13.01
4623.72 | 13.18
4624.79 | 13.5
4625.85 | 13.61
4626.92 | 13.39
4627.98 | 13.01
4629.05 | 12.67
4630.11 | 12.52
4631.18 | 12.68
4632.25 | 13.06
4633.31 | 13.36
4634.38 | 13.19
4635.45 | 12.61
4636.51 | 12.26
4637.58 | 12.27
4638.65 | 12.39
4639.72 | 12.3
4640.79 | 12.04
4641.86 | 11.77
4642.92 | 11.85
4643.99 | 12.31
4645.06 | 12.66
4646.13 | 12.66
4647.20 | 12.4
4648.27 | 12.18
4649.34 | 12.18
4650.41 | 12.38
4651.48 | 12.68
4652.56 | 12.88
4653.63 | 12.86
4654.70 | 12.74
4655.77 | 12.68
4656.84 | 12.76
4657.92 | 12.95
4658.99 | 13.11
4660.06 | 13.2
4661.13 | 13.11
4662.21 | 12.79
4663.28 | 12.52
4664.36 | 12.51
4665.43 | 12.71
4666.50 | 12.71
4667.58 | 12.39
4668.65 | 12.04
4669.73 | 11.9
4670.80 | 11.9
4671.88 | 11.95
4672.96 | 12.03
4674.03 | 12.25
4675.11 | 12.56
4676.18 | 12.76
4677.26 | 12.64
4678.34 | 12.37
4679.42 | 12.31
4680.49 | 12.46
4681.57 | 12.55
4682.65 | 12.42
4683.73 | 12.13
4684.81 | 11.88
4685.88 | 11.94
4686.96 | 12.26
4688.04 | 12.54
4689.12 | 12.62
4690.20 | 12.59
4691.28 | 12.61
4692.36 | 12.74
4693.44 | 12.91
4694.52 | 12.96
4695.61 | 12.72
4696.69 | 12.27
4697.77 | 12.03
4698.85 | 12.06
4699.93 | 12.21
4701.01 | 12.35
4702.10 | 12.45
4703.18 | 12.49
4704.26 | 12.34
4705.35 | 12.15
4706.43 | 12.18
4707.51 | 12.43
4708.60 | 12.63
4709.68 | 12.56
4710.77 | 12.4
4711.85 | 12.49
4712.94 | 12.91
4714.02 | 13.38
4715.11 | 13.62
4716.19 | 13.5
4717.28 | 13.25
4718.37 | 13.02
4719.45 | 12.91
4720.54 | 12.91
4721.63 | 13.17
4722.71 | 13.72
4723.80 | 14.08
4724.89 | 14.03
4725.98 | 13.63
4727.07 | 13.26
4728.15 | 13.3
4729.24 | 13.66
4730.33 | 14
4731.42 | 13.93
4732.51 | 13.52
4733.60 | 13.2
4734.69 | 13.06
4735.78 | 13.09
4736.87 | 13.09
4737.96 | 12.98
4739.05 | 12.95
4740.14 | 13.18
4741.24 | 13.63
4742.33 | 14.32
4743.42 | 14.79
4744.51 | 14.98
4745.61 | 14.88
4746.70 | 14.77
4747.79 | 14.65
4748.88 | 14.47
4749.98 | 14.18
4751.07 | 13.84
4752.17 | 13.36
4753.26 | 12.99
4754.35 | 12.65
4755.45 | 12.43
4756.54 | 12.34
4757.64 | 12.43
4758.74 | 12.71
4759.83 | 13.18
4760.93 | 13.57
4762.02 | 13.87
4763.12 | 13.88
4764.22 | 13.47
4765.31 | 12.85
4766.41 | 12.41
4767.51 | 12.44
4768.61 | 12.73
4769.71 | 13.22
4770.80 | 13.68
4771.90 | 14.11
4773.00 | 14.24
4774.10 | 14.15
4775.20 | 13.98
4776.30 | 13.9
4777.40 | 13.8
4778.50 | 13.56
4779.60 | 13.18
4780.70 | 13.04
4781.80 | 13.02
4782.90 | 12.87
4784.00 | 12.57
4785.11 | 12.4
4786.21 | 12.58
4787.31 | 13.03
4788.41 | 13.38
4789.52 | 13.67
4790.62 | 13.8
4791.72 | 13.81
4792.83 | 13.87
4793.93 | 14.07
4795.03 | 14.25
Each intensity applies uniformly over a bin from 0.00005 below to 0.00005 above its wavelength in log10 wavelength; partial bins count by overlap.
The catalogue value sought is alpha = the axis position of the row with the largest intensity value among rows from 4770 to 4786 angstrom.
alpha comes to 4773.00 angstrom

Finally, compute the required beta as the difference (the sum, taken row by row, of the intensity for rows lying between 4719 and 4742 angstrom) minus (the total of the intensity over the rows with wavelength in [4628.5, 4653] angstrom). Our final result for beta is -6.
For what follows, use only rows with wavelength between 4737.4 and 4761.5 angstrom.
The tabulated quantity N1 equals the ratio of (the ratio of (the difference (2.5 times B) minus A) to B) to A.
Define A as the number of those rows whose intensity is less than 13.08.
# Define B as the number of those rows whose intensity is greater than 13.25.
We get 0.23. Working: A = 8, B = 12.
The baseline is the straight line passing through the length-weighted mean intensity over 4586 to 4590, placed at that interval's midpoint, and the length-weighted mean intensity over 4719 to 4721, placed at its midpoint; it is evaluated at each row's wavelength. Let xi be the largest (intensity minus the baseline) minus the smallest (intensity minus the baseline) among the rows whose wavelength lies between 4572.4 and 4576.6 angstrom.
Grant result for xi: 0.2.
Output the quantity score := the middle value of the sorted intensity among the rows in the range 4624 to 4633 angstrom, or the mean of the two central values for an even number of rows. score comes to 13.0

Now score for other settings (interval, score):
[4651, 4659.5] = 12.8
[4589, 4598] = 12.6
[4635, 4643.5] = 12.3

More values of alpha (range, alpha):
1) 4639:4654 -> 4652.56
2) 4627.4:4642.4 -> 4633.31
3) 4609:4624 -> 4612.02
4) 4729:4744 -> 4743.42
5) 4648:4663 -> 4660.06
